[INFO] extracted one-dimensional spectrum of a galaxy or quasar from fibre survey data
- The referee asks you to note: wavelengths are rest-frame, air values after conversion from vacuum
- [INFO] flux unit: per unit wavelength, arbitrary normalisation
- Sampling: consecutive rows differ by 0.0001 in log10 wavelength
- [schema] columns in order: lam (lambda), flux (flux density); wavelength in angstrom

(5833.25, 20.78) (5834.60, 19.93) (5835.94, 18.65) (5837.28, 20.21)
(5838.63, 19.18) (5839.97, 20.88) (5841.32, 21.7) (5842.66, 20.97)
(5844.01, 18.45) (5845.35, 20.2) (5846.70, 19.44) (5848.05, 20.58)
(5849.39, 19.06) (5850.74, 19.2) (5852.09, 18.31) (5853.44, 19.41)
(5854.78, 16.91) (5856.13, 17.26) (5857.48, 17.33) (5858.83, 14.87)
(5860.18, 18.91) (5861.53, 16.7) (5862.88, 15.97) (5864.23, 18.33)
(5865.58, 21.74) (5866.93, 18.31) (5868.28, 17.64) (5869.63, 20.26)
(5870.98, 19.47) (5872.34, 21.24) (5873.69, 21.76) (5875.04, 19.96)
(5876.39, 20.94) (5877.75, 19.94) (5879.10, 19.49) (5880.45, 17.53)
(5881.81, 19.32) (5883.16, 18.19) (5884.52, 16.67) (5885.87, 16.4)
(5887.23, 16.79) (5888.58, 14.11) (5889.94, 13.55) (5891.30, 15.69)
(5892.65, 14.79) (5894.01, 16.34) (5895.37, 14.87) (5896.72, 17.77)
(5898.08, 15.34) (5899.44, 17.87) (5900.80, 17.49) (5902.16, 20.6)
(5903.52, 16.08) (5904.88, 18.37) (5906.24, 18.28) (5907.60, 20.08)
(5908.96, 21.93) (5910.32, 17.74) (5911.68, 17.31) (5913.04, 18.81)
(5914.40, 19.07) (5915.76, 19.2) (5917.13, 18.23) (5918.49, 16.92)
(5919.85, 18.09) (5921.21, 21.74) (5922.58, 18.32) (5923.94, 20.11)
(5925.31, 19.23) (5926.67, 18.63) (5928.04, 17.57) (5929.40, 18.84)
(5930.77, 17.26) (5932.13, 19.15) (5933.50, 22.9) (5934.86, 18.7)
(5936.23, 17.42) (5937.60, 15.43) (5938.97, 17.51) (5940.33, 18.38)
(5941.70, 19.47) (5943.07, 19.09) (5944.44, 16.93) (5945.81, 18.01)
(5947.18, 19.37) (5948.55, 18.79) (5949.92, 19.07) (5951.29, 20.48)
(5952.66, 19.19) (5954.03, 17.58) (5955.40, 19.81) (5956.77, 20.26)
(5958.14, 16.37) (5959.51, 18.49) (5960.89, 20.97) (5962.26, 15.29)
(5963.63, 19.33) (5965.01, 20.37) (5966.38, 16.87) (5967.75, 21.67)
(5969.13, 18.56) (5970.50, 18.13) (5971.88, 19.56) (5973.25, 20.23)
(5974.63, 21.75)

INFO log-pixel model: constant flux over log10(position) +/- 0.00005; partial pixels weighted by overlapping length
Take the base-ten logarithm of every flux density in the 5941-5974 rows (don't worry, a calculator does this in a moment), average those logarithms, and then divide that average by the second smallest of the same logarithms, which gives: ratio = 1.05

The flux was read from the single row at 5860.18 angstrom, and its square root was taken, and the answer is 4.3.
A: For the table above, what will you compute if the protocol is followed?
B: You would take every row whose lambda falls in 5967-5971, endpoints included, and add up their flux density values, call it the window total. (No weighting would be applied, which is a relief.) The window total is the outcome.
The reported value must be 58.4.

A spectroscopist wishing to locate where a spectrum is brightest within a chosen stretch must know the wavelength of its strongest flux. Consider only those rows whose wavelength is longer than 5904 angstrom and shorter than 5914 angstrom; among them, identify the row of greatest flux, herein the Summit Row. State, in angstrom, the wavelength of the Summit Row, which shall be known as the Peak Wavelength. 5908.96 angstrom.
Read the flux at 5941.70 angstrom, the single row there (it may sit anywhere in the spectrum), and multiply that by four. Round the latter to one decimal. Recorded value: 77.9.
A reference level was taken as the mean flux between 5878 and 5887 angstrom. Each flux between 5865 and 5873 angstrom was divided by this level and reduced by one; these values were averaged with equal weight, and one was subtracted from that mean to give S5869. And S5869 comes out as -0.90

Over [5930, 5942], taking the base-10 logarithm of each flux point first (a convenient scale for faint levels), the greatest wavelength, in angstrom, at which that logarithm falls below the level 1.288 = 5940.33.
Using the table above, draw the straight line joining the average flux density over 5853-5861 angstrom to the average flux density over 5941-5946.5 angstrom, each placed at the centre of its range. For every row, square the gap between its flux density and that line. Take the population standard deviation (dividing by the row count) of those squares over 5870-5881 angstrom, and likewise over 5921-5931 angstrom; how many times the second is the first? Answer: 0.76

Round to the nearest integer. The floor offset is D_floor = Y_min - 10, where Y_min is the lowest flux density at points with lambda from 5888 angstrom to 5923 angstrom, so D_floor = 4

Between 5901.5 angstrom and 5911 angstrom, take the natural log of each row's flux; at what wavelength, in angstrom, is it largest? 5908.96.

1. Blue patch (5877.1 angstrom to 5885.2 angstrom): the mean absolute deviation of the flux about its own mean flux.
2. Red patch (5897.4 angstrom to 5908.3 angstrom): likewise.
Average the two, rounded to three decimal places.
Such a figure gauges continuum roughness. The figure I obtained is 1.189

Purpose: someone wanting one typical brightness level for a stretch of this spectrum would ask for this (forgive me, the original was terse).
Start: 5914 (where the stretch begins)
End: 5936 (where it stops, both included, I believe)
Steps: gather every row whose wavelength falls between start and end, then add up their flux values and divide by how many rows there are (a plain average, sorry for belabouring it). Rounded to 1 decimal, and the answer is 19.0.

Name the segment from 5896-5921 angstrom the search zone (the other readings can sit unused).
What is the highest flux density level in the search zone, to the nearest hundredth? 21.93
